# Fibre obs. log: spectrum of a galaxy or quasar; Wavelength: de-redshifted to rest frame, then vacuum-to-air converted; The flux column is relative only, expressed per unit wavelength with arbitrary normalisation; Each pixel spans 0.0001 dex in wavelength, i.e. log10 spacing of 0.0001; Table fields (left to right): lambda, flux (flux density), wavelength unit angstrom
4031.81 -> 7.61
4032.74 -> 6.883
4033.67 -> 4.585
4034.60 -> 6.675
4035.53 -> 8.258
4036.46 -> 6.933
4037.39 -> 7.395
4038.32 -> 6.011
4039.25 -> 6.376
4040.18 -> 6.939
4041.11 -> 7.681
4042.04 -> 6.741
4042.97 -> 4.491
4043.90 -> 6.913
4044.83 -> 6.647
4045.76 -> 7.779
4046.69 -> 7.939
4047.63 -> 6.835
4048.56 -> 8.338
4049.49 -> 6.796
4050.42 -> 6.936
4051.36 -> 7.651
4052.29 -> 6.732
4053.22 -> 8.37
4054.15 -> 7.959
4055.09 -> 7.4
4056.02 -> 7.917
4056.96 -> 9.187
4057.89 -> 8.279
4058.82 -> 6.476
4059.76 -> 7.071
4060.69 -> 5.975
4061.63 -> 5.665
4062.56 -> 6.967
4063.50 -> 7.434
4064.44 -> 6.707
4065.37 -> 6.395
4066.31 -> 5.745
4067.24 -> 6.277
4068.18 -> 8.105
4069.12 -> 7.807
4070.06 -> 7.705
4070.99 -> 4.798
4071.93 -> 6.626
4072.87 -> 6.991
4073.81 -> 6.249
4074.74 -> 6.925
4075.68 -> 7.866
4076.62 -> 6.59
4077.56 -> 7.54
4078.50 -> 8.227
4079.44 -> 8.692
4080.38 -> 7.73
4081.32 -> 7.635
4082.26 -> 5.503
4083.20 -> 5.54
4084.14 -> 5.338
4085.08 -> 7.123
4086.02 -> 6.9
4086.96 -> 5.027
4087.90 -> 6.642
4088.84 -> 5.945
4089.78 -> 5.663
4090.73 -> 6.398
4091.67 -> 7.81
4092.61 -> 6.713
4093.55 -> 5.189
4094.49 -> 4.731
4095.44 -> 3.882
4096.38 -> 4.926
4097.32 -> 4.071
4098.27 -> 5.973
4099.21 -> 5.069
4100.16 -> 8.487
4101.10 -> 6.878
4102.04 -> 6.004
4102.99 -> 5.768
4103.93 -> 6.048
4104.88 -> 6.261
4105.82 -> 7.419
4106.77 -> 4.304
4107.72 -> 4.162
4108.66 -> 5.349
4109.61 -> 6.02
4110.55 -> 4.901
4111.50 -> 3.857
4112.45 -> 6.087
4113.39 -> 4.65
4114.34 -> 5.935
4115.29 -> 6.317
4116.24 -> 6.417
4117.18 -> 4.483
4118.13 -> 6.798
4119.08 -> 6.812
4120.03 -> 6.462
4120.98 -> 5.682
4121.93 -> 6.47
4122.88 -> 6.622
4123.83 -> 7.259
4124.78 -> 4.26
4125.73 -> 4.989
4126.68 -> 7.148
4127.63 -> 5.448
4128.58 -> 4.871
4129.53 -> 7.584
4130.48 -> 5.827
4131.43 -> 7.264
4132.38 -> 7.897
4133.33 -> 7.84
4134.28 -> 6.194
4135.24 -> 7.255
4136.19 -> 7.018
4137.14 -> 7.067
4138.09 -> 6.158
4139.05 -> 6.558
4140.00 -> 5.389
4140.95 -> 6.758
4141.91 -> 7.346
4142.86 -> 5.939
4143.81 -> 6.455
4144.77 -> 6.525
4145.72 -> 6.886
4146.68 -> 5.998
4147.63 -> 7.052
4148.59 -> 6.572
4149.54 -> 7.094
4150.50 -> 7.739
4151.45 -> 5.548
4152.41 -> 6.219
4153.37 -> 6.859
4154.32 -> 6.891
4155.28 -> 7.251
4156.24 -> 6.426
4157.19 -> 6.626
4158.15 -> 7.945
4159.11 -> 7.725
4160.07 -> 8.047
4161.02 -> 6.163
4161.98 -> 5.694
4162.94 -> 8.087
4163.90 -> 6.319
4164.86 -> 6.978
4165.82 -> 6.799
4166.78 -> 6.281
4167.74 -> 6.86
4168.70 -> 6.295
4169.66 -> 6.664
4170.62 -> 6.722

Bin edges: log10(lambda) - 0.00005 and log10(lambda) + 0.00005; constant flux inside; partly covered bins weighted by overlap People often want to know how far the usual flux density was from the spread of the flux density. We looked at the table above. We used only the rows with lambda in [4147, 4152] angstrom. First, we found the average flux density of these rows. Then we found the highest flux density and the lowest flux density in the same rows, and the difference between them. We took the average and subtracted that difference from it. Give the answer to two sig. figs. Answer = 4.6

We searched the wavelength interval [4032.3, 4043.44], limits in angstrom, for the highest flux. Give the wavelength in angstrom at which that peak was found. 4035.53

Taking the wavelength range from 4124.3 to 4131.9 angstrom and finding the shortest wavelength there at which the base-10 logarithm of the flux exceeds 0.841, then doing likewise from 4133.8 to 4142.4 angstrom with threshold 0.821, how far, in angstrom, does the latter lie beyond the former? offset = 8.6 angstrom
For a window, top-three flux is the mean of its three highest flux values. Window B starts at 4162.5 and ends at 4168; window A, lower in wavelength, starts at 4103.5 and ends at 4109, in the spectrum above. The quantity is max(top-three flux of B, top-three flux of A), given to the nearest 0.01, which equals 7.31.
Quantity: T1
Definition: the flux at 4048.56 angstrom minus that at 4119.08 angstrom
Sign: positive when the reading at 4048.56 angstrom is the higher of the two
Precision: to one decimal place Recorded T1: 1.5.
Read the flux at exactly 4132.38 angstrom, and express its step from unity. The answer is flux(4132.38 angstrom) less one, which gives 6.9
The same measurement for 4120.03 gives 5.5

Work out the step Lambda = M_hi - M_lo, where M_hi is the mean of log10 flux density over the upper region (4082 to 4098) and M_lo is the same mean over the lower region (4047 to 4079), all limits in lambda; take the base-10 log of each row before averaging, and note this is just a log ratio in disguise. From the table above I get -0.10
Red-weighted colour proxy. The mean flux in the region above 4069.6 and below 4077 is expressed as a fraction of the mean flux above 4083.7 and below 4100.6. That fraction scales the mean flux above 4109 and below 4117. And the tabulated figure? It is 6.3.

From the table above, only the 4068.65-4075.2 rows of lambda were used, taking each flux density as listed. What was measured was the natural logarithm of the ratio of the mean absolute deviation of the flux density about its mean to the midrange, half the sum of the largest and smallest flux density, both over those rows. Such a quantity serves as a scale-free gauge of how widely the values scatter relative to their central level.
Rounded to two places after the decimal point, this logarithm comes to -2.17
